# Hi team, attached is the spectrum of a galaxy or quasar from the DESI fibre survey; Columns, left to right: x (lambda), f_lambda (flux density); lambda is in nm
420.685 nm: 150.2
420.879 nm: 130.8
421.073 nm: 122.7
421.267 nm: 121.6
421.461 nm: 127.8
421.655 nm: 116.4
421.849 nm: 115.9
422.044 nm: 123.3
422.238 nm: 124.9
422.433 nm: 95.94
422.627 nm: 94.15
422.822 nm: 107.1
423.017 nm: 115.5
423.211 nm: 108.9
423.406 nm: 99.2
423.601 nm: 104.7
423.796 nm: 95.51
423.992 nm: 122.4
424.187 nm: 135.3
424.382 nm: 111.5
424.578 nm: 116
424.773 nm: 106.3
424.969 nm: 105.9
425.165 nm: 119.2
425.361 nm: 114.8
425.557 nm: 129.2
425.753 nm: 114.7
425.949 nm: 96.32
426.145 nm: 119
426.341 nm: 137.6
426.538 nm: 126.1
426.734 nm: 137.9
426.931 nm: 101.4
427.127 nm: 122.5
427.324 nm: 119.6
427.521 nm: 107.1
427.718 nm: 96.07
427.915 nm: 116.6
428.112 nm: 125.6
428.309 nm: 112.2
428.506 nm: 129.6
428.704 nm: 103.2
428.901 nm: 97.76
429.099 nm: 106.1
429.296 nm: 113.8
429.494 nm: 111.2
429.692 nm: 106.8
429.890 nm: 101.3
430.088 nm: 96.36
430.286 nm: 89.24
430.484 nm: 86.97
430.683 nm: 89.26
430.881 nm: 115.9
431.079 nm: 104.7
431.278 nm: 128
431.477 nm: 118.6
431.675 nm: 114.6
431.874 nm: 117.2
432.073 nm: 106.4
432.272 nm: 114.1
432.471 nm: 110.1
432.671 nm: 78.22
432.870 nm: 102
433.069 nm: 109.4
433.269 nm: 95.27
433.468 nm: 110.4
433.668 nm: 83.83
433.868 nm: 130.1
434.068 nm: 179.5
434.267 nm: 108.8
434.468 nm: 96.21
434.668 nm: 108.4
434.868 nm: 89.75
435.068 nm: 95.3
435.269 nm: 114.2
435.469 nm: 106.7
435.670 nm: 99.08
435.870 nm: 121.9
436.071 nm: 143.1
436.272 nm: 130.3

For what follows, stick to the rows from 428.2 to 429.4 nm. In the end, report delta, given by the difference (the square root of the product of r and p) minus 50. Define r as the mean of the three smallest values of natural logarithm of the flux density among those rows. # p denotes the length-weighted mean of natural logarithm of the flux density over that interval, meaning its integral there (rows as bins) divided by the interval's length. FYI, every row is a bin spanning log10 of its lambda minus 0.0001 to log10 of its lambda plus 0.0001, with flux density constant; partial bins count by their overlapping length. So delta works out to -45.3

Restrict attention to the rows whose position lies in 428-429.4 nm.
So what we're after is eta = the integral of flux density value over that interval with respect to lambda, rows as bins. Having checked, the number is 158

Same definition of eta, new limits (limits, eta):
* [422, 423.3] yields 142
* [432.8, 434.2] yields 162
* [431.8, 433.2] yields 147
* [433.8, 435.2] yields 161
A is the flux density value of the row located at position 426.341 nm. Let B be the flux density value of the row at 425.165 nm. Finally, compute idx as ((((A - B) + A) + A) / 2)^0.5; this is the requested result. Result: 12.1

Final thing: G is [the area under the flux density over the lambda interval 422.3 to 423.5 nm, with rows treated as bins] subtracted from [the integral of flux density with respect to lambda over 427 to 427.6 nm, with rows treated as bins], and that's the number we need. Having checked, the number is -55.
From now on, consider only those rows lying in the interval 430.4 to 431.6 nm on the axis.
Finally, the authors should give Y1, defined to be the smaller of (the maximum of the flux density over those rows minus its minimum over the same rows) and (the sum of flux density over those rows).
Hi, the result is 41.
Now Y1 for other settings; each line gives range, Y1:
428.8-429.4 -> 16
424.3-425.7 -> 23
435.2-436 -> 23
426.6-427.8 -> 42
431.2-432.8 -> 50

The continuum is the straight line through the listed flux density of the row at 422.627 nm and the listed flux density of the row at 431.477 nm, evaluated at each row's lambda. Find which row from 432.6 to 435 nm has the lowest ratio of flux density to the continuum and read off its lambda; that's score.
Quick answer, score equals 432.671 nm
